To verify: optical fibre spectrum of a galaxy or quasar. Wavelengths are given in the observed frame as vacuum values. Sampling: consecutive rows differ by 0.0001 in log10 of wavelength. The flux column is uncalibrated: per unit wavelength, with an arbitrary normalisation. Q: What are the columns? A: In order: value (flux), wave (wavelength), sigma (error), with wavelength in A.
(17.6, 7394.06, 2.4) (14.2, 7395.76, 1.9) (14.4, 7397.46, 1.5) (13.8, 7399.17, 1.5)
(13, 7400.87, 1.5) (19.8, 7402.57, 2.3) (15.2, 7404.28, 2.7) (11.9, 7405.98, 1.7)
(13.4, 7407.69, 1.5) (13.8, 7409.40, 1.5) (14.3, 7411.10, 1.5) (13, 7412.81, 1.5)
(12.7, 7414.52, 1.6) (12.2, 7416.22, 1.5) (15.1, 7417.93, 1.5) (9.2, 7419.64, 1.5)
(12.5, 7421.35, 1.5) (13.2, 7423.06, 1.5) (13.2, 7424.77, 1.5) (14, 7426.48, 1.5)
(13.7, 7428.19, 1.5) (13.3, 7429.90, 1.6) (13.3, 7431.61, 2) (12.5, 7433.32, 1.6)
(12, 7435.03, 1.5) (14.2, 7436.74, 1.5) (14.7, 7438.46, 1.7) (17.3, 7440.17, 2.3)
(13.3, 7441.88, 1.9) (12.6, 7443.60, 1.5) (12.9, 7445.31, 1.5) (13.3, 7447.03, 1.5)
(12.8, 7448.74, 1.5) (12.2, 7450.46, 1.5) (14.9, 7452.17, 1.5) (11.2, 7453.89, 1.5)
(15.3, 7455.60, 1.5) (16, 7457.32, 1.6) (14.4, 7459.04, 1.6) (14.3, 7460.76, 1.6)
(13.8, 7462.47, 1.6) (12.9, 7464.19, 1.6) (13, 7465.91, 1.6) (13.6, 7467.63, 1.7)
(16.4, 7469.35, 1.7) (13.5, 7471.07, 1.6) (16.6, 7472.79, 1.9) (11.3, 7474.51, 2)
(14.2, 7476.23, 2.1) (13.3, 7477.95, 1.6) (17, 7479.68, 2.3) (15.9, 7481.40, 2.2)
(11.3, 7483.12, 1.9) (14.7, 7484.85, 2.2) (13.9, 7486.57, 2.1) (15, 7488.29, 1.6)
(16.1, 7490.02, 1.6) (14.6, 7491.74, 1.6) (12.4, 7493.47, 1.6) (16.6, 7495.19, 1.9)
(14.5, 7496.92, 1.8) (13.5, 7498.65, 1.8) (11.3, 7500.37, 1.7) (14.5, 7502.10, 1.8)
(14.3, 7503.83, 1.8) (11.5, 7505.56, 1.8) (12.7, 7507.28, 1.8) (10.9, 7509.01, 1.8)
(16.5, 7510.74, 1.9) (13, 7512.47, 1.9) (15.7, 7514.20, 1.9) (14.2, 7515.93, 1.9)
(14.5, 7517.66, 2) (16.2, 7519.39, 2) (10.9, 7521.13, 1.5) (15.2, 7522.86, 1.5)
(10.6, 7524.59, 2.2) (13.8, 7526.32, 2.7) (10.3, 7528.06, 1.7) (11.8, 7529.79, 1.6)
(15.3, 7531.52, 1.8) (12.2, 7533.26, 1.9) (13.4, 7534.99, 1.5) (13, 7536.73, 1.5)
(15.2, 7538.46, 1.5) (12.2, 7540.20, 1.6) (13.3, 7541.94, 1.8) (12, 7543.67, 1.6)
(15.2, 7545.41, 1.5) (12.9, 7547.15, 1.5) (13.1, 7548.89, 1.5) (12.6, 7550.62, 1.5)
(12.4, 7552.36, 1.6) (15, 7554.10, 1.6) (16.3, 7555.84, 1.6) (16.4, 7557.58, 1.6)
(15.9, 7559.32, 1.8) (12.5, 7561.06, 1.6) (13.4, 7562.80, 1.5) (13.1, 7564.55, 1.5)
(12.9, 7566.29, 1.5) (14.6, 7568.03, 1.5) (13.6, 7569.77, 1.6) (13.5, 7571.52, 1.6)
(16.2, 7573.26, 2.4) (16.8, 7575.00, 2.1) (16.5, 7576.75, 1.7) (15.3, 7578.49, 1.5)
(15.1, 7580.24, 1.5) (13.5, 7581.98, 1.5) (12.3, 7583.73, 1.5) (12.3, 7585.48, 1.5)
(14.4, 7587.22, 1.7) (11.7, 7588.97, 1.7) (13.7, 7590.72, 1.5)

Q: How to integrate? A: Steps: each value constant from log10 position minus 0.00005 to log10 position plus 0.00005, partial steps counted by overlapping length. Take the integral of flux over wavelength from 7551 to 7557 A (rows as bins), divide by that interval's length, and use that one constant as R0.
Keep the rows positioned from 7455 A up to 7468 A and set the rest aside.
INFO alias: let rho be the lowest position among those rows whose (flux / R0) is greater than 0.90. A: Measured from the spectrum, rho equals 7455.60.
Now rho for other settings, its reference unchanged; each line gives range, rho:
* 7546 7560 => 7548.89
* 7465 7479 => 7467.63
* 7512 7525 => 7514.20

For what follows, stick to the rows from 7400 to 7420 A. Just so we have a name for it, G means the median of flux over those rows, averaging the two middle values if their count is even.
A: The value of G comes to 13.2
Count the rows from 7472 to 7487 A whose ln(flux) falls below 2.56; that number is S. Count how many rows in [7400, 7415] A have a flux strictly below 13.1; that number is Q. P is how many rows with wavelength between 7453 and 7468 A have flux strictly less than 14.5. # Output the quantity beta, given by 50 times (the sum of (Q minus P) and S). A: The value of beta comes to -50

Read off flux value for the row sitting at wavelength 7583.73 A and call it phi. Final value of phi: 12.3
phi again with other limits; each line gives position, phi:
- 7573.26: 16.2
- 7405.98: 11.9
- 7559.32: 15.9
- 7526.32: 13.8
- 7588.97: 11.7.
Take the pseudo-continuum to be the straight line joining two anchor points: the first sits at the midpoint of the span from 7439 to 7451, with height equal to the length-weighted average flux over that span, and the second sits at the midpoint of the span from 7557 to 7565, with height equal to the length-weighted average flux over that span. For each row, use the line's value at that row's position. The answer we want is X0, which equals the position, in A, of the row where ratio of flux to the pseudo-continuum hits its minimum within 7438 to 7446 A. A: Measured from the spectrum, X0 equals 7443.60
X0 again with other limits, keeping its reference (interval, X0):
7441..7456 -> 7453.89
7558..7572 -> 7561.06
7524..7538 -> 7528.06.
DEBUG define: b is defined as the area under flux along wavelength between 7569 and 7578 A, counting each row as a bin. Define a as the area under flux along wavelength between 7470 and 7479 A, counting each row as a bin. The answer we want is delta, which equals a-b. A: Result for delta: -13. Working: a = 125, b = 138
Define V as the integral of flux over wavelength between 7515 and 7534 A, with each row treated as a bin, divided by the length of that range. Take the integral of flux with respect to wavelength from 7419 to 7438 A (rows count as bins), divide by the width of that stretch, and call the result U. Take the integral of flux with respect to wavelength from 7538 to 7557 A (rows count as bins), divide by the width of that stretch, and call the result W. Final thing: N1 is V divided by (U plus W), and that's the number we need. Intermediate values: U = 12.91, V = 13.2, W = 13.7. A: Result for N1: 0.497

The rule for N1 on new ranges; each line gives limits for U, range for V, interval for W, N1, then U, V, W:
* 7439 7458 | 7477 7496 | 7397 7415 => 0.523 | 13.80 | 14.6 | 14.1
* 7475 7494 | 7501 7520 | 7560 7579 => 0.484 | 14.37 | 13.9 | 14.4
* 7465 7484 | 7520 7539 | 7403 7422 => 0.471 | 14.18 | 12.9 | 13.2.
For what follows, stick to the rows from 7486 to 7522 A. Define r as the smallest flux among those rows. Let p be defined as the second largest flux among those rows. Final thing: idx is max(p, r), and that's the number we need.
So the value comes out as 16.5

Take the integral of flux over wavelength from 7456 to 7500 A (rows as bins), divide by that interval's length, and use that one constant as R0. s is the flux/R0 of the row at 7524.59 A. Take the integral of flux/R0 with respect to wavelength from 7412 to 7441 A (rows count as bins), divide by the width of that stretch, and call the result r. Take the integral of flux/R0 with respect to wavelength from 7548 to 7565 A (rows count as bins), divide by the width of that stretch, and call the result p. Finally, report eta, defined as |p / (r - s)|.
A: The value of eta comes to 5.2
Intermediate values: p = 0.984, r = 0.93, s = 0.74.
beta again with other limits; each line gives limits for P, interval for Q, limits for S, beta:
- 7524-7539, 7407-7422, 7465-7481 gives -50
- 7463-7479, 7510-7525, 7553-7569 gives -100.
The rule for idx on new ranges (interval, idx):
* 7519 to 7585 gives 16.5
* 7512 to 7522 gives 15.7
